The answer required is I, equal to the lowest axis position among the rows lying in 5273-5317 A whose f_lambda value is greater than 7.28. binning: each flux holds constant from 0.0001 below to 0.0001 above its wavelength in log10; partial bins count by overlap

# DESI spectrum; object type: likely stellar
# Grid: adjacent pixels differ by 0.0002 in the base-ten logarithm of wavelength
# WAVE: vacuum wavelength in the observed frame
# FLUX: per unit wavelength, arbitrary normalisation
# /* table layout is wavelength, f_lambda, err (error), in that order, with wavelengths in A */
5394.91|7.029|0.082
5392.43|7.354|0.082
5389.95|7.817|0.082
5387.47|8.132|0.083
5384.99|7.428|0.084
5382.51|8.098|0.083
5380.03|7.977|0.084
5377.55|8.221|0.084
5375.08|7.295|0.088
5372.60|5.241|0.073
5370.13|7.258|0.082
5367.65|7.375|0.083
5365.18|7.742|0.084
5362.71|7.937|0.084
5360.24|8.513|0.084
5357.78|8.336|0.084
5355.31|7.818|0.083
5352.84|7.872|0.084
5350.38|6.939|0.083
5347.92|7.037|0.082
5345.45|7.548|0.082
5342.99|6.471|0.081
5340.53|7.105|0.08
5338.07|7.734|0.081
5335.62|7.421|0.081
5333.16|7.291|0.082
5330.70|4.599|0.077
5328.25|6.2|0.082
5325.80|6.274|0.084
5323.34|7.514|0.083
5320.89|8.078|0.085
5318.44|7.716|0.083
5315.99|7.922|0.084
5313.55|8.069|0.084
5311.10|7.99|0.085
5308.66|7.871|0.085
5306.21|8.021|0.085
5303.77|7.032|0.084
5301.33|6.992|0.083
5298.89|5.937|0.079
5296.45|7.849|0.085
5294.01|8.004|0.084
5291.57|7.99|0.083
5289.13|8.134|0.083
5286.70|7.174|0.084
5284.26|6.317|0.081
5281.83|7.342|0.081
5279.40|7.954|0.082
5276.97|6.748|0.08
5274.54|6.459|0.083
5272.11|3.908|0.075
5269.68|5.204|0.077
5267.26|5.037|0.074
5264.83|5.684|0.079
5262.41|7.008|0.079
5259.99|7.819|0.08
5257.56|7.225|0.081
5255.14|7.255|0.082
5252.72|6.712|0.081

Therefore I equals 5279.40 A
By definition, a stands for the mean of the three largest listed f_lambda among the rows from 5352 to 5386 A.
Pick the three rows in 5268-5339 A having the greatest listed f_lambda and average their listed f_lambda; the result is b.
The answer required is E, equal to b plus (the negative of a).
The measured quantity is -0.26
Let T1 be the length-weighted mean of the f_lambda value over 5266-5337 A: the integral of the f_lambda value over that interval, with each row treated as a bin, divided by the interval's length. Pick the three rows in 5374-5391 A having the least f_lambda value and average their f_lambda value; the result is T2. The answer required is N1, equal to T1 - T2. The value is -0.51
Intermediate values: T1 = 7.0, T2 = 7.5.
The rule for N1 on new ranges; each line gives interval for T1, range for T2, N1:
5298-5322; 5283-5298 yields 0.47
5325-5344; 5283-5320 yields 0.23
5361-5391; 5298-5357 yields 1.98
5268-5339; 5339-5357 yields 0.26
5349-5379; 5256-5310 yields 2.83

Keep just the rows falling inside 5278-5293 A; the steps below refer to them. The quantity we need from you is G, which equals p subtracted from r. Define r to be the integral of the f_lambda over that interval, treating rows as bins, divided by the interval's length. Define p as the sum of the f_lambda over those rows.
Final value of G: -37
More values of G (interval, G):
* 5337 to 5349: -29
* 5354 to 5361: -16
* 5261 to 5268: -12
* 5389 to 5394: -8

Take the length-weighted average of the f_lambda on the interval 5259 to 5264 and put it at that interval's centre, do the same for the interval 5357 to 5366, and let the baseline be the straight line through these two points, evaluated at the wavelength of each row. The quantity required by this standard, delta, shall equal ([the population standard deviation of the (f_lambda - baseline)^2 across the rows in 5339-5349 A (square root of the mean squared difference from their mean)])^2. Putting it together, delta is 0.6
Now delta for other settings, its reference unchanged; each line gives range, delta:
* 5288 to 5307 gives 0.7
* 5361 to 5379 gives 9.1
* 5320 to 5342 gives 10.6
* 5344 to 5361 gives 0.2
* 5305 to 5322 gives 0.0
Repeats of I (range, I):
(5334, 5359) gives 5335.62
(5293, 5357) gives 5294.01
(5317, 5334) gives 5318.44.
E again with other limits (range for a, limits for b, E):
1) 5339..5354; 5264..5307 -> 0.54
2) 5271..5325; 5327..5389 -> 0.26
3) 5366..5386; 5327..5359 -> -0.09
